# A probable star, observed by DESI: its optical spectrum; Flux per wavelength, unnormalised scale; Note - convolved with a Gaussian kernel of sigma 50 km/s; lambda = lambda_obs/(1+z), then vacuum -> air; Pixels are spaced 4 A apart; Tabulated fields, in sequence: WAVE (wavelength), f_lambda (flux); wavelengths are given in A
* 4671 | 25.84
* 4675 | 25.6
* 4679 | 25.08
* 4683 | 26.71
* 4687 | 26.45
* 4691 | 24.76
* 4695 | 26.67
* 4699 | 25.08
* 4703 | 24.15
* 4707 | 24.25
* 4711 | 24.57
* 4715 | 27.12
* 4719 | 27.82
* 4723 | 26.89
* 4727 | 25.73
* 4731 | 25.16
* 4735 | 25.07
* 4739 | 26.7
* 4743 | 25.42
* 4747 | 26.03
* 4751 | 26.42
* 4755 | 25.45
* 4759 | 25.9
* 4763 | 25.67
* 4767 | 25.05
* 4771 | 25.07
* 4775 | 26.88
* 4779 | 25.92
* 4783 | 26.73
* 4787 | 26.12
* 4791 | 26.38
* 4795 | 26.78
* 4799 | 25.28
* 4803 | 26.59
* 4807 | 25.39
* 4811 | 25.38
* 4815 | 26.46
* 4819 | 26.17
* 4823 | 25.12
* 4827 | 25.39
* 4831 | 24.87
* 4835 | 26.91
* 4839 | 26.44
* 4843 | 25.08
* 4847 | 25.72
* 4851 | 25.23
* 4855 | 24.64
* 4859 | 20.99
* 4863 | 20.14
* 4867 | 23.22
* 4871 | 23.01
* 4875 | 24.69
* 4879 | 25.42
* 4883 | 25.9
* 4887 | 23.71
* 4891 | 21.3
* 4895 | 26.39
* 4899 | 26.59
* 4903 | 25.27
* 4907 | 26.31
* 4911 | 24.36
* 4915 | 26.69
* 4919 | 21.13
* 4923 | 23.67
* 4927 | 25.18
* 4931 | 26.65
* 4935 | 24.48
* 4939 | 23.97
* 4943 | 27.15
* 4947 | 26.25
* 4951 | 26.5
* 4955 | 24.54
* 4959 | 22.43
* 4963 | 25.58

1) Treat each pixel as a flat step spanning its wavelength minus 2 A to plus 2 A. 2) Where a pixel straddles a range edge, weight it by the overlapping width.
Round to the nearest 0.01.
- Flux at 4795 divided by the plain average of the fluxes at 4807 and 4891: 1.15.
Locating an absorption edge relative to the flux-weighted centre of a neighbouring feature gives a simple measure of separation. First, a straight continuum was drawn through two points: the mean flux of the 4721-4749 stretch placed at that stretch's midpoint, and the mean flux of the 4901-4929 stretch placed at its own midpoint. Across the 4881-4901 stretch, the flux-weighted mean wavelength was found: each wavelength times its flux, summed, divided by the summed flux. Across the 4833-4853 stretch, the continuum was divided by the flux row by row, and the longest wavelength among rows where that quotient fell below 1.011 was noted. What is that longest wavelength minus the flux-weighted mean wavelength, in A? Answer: -40.1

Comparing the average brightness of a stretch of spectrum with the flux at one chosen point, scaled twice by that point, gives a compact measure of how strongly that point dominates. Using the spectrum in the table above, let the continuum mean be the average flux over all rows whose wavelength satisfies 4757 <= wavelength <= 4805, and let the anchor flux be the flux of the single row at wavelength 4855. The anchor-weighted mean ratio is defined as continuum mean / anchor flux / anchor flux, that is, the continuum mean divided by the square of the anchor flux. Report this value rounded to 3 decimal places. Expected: 0.043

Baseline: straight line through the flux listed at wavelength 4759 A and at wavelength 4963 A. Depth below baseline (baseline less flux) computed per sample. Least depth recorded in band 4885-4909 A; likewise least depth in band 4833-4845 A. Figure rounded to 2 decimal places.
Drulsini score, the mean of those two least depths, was -1.02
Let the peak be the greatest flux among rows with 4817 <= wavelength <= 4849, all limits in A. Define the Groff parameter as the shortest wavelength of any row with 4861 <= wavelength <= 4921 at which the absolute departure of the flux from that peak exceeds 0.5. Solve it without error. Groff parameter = 4863 A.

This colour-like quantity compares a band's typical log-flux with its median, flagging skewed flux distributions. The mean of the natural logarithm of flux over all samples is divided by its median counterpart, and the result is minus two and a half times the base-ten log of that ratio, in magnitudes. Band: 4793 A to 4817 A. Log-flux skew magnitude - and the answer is -0.001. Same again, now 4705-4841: 0.000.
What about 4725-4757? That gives -0.002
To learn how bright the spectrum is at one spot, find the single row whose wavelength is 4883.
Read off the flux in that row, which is 25.9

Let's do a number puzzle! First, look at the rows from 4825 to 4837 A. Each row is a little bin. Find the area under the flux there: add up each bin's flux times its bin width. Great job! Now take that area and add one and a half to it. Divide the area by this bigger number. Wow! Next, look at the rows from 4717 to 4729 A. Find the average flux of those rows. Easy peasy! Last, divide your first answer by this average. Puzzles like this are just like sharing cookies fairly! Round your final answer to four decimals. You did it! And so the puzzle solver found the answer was 0.0371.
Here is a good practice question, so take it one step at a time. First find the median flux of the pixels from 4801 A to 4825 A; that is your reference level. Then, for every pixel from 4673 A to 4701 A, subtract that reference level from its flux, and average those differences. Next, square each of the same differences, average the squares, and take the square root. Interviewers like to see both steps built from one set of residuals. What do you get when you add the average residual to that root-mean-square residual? 0.8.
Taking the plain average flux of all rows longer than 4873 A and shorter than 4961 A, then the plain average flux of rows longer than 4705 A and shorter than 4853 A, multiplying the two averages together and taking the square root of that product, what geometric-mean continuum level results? 25.4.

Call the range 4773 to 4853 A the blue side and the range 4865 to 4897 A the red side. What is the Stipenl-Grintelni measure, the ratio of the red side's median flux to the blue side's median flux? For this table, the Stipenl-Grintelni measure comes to 0.930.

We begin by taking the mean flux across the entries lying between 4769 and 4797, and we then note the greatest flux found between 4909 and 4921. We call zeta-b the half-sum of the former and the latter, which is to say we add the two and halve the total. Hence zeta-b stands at 26.48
